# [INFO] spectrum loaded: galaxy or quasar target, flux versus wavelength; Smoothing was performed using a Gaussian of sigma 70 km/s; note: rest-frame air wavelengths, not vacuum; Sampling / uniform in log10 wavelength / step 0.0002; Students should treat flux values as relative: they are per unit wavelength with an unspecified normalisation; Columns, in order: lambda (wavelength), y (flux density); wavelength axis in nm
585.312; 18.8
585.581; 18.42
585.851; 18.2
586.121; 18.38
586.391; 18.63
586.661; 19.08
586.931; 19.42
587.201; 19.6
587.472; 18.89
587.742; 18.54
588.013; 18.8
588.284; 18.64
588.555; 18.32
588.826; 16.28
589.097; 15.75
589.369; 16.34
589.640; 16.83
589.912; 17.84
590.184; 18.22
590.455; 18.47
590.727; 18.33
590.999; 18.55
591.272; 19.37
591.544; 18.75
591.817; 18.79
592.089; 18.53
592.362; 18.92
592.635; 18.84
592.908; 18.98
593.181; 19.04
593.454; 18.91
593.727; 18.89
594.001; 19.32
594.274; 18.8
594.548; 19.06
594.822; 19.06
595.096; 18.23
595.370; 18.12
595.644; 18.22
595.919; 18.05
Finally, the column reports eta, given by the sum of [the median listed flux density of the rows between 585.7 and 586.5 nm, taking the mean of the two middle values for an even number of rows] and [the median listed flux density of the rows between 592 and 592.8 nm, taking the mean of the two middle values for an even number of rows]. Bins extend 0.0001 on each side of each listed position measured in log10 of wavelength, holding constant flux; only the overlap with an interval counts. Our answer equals 37.2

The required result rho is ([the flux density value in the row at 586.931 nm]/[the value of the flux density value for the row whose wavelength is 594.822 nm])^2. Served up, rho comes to 1.04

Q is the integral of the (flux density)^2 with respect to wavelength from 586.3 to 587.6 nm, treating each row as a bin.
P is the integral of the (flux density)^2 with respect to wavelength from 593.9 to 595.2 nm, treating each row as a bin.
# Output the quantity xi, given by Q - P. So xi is 12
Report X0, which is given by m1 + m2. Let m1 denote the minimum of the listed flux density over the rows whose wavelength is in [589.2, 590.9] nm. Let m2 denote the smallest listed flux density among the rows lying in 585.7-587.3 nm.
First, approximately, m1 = 16.34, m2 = 18.2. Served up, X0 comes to 34.5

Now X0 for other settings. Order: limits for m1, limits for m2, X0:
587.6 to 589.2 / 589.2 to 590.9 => 32.1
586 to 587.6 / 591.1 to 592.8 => 36.9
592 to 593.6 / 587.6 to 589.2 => 34.3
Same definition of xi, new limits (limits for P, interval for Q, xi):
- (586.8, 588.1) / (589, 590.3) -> -95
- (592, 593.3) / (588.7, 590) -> -106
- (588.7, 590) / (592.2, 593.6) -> 145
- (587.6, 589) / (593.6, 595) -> 48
